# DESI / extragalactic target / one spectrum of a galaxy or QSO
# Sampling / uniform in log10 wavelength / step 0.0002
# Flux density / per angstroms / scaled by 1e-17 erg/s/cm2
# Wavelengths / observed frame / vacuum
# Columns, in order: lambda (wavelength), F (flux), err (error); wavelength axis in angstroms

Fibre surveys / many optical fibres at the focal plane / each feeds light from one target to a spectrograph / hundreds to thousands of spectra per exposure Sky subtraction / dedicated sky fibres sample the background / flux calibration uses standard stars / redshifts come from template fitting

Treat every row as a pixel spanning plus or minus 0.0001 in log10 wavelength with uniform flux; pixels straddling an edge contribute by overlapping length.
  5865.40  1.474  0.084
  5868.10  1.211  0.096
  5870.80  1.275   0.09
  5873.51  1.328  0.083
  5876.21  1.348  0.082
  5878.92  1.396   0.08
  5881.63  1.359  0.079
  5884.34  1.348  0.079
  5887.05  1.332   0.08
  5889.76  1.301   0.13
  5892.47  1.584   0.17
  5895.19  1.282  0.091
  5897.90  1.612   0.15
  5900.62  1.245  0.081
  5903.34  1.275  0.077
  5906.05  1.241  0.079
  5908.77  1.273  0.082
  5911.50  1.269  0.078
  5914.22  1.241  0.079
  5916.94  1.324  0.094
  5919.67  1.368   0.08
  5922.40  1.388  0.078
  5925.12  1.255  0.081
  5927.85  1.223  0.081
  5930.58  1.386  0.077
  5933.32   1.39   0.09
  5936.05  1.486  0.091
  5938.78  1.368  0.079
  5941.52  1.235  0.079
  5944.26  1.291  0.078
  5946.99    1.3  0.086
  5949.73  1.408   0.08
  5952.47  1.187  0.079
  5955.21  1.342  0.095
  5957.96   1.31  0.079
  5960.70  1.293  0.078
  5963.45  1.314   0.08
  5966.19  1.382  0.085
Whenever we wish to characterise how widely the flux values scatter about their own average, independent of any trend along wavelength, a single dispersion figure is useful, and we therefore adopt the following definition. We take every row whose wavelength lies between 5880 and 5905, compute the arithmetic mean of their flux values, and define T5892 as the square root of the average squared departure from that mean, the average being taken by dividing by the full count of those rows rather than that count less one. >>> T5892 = 0.126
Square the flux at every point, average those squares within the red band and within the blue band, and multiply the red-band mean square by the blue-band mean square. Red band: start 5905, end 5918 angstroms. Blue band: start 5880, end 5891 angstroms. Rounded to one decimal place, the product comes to 2.9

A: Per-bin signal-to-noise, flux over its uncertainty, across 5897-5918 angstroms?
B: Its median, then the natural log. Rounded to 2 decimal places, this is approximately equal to 2.75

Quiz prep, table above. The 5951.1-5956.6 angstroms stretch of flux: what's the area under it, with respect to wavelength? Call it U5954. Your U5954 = 6.9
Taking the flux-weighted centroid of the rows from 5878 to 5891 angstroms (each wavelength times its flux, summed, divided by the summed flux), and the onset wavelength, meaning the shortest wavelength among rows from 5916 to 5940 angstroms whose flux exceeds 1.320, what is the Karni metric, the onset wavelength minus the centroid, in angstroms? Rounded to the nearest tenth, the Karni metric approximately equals 32.7 angstroms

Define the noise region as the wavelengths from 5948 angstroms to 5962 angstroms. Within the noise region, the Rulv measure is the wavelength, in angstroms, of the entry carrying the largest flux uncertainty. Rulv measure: 5955.21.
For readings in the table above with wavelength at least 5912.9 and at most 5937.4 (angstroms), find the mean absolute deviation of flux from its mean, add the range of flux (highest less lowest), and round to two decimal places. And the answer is 0.33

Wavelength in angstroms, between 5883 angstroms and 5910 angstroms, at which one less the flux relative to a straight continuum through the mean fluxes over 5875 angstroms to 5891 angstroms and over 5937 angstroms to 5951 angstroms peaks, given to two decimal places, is 5906.05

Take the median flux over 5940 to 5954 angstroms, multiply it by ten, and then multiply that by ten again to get 129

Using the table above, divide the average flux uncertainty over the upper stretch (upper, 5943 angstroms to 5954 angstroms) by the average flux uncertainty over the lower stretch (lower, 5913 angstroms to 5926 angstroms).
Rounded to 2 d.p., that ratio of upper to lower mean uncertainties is 0.98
